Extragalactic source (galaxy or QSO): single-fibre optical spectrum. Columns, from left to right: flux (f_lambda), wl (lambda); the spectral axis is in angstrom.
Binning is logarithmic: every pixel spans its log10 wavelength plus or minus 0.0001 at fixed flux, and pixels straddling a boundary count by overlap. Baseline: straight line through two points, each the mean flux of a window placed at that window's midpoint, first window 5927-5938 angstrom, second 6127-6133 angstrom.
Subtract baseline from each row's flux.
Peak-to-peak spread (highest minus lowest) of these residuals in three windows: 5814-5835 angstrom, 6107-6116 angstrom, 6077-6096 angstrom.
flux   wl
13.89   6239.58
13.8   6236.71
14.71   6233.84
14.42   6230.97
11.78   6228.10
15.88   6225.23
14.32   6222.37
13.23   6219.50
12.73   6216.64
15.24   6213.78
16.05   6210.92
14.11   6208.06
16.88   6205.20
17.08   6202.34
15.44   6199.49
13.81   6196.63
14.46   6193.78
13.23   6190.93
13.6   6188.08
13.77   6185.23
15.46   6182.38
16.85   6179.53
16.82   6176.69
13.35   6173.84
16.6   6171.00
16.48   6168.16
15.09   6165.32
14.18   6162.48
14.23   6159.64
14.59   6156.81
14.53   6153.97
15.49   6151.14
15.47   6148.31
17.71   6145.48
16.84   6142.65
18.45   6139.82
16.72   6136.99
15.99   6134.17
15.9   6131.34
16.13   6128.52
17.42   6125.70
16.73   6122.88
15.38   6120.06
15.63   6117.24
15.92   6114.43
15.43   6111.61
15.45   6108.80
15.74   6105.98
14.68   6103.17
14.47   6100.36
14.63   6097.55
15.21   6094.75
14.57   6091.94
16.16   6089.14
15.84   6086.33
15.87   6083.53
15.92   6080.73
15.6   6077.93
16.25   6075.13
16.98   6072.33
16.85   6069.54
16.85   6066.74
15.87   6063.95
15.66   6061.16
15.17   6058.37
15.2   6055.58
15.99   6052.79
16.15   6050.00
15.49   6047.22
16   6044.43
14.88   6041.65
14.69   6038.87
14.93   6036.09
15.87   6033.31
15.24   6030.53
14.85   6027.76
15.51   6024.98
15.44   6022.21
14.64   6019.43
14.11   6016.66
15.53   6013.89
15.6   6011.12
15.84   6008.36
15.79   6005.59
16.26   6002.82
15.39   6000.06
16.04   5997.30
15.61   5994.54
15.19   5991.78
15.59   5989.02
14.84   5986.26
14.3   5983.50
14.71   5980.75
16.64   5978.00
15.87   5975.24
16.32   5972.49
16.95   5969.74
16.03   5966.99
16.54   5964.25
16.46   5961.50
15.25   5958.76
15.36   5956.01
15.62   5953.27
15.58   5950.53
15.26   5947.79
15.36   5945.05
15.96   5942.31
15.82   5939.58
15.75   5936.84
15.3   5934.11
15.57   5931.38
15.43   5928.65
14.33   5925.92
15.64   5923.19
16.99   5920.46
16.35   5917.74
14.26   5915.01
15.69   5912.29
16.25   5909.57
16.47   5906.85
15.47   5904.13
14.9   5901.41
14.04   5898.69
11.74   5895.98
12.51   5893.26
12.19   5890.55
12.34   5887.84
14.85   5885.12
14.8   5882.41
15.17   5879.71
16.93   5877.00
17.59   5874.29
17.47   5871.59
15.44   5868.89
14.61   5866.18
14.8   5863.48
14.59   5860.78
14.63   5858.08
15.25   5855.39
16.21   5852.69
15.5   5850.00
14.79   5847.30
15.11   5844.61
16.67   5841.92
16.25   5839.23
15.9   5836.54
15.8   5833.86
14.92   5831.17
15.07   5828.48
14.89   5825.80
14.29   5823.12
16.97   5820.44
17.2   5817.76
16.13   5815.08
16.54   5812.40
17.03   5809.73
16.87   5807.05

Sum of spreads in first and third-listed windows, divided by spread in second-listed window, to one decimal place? 9.4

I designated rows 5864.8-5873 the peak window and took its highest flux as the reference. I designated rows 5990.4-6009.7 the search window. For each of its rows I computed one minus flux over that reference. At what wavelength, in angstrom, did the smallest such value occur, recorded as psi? 6002.82 angstrom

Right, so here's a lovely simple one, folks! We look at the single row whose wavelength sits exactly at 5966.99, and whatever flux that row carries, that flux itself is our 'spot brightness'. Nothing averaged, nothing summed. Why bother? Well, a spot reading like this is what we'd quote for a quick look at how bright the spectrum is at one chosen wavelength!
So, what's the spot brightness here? 16.03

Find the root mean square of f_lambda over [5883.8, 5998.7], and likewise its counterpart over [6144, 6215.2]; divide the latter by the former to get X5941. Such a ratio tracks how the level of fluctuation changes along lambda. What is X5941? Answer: 1.00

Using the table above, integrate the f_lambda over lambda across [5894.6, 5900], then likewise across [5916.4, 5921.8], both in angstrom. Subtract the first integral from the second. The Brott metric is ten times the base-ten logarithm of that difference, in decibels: 13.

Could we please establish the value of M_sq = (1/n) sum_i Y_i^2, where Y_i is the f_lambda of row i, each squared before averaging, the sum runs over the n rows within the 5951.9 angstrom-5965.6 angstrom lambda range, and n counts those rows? 251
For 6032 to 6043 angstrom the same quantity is 228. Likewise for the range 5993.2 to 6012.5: 249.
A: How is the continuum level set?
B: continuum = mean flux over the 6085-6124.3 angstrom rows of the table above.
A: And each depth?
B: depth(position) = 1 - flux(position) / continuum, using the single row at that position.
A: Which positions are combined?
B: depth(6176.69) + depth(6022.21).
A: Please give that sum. -0.09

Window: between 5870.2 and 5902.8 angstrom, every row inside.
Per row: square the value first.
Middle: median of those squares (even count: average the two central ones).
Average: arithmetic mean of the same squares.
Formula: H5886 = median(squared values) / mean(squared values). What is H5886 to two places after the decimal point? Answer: 1.02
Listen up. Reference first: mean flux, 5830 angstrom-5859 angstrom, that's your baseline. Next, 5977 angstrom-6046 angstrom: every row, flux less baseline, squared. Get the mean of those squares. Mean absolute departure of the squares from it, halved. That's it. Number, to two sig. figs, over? 0.20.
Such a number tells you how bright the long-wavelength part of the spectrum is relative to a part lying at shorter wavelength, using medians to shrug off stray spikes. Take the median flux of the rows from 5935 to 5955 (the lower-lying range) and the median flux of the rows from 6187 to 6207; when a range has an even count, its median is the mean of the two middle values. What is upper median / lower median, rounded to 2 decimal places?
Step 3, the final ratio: 0.93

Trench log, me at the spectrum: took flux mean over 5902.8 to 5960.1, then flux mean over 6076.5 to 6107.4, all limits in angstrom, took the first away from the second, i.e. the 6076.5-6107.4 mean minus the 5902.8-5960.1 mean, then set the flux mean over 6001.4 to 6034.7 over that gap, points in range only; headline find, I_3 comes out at -57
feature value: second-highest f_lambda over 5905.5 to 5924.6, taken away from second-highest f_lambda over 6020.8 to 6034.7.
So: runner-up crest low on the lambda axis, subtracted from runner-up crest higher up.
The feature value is -1.0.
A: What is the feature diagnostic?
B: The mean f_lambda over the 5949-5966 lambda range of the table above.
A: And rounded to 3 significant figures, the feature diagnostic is 15.8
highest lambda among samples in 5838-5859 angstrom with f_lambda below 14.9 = 5858.08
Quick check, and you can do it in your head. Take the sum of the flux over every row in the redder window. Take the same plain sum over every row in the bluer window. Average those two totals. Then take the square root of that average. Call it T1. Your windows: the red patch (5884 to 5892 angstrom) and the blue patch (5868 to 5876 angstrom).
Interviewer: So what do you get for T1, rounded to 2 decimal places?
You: 6.70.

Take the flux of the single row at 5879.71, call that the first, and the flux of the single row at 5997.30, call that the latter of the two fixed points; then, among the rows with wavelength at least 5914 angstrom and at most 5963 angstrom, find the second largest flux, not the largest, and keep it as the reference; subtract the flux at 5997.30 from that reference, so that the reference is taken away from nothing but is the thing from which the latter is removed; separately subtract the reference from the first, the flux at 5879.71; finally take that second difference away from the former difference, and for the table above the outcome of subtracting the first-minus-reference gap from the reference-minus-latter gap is 1.7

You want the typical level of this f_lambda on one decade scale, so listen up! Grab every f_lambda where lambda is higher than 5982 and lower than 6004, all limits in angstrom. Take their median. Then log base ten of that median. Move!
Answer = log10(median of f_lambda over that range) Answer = 1.19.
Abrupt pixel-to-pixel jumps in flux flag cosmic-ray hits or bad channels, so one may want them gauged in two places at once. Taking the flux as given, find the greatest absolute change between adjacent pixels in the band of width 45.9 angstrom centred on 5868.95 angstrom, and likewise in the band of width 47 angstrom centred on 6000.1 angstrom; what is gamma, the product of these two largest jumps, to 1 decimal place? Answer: 4.8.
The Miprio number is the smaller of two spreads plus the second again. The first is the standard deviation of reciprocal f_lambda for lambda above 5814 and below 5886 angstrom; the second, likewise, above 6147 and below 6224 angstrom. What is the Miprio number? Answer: 0.010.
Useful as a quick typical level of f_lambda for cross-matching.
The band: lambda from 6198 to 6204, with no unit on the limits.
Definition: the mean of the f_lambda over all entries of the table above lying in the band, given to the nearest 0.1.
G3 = 16.3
